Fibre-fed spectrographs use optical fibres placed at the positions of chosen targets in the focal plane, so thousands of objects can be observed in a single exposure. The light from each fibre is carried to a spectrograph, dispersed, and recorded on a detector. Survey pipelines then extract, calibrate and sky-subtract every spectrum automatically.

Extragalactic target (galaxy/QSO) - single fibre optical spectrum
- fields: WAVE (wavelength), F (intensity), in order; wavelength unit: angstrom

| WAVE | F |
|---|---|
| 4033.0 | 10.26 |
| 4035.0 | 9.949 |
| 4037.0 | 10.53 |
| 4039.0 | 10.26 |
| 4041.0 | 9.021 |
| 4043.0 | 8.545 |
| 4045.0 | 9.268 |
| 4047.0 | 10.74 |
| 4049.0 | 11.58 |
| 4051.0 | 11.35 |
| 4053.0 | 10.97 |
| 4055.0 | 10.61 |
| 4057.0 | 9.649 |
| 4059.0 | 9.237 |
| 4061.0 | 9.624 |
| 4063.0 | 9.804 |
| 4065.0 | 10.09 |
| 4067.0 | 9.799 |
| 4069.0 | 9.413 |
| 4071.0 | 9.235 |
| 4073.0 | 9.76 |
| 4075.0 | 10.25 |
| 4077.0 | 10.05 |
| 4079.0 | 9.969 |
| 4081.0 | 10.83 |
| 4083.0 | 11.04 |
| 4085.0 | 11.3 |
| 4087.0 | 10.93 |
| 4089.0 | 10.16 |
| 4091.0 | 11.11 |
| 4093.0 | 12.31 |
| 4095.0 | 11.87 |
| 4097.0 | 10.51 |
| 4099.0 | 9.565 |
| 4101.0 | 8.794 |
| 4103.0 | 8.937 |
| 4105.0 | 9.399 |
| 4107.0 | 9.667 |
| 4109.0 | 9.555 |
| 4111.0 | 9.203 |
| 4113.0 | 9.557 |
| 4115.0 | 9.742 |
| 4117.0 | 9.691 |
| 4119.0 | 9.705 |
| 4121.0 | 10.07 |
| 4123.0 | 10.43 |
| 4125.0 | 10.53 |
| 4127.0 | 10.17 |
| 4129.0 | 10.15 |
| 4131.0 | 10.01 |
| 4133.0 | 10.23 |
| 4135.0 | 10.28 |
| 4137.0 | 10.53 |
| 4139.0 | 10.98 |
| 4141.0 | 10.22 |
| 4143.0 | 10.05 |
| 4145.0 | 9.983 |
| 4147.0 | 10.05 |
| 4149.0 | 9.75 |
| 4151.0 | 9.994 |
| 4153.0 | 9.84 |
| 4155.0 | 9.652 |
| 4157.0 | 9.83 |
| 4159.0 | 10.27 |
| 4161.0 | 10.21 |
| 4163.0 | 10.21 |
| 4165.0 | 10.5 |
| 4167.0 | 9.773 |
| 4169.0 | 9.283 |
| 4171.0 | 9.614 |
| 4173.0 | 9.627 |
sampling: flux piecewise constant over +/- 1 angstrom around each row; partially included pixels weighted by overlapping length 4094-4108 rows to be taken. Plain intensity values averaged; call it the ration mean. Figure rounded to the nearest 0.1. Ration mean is 9.8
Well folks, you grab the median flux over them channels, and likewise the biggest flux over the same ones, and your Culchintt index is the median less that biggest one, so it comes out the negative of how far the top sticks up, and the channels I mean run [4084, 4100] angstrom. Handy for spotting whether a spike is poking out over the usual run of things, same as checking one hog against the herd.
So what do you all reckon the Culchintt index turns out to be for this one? -1.3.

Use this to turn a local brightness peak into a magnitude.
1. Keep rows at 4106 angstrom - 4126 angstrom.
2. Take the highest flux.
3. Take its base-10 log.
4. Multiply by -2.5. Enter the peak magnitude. -2.56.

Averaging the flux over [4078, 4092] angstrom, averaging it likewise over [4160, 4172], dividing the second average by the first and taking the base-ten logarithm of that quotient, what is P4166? -0.035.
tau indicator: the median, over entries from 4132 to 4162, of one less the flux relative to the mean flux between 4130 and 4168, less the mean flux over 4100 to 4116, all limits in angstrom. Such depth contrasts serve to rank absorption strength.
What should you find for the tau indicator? -9.35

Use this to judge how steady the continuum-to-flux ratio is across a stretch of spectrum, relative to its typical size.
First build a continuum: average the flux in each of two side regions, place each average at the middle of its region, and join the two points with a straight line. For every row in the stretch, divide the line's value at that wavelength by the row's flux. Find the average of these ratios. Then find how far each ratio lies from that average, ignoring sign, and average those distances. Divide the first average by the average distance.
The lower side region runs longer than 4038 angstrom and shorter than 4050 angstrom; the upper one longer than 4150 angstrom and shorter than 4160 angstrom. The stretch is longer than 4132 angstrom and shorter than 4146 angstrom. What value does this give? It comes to 43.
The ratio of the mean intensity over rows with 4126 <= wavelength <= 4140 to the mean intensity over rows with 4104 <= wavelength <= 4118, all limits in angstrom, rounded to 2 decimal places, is 1.08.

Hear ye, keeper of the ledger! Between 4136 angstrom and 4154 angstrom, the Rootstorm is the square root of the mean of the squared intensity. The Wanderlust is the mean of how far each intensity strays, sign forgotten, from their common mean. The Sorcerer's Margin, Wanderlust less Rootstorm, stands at -9.9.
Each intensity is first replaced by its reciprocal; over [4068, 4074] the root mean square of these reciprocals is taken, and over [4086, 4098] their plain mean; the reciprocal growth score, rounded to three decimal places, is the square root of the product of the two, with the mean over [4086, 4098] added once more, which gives 0.188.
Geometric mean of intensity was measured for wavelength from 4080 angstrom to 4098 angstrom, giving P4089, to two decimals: 11.10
